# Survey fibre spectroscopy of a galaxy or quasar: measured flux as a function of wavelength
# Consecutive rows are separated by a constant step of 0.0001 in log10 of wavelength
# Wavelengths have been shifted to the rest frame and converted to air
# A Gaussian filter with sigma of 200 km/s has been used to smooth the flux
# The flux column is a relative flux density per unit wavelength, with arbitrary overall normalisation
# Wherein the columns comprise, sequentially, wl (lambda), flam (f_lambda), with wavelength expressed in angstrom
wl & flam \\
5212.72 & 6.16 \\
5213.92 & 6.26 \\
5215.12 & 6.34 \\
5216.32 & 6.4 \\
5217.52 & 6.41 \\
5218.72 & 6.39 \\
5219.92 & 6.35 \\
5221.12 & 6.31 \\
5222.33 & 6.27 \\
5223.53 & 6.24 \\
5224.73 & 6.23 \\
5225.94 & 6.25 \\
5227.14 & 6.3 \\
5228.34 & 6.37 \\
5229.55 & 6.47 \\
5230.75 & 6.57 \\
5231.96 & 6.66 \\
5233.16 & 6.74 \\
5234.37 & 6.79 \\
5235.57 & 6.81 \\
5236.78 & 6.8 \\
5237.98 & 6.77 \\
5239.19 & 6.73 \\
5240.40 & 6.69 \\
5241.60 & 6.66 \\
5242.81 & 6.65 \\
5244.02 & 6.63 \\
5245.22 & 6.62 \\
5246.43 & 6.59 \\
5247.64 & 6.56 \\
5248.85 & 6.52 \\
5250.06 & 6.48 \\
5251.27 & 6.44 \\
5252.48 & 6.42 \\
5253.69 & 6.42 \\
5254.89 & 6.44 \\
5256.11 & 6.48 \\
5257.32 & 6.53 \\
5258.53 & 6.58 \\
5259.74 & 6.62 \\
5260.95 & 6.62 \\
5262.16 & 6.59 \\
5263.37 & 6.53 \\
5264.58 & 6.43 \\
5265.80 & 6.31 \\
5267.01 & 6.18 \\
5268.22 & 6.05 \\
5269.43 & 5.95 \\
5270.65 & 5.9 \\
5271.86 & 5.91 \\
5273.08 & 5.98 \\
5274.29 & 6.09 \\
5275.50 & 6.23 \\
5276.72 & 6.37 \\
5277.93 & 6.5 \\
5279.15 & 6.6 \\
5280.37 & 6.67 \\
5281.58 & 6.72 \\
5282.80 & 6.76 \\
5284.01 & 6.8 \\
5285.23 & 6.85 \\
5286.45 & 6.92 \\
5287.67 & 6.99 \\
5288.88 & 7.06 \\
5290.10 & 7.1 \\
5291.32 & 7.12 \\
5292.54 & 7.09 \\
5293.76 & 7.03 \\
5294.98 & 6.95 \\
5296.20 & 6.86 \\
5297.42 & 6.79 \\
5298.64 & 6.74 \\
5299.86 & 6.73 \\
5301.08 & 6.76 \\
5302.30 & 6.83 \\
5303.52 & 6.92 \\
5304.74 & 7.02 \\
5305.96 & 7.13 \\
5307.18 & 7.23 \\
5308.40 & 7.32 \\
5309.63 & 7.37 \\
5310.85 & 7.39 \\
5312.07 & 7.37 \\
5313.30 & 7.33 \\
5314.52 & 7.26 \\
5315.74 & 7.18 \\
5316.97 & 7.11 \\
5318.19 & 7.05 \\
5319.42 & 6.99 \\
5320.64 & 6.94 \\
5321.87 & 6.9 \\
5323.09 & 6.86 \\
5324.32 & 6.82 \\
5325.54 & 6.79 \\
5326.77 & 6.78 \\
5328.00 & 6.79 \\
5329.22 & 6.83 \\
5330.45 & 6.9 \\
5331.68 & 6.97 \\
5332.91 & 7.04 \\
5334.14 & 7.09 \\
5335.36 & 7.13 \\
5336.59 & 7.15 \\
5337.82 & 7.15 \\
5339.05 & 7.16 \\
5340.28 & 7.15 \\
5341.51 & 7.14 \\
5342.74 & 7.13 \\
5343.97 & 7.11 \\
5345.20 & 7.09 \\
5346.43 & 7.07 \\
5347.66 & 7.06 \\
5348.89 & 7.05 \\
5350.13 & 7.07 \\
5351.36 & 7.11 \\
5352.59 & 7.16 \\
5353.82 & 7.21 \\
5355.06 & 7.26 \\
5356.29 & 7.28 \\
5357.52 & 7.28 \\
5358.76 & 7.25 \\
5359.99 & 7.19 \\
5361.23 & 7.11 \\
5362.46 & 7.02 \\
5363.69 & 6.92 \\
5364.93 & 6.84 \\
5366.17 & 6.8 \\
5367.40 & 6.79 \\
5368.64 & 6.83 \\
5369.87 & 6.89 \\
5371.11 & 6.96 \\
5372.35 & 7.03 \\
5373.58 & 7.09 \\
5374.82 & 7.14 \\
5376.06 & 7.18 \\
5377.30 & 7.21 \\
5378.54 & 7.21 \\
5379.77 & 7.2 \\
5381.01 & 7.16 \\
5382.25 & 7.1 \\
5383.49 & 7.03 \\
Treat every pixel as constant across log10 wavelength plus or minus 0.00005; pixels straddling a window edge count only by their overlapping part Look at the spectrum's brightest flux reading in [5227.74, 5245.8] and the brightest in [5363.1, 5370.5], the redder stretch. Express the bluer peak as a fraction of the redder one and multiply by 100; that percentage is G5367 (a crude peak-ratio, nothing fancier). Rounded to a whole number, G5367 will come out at 98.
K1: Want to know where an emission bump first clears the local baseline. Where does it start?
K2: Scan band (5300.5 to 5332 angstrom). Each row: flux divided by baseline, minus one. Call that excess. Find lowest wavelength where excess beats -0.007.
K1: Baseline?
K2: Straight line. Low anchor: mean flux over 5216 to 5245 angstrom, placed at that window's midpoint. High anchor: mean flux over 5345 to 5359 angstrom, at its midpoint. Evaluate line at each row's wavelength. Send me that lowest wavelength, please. 5303.52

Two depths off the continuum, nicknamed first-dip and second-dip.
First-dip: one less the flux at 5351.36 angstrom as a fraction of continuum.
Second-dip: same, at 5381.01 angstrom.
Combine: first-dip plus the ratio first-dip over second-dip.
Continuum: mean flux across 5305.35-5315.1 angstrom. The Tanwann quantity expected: 1.4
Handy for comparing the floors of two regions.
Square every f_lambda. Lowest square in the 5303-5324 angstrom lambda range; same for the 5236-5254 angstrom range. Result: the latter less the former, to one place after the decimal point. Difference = -5.8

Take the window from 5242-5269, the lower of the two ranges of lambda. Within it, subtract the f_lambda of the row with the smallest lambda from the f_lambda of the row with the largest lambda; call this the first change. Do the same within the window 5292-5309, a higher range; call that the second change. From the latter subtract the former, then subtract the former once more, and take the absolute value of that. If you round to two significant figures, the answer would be 1.4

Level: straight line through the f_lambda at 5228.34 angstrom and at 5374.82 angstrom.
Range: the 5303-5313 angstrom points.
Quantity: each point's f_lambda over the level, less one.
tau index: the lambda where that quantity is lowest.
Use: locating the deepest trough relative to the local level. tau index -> 5303.52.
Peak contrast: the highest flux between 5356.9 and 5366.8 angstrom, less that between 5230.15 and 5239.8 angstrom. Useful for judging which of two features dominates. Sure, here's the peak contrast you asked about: 0.47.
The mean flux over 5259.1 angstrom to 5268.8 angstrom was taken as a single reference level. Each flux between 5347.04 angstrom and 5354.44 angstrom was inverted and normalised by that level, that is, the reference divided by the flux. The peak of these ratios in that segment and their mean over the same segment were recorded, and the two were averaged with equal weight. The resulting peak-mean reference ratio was 0.91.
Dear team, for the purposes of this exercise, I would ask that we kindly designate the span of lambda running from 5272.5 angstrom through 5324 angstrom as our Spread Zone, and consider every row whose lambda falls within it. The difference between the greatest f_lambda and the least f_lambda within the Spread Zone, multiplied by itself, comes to 2.0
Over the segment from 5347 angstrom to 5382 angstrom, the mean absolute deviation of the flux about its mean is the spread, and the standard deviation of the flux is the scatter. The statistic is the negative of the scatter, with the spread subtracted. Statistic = -0.27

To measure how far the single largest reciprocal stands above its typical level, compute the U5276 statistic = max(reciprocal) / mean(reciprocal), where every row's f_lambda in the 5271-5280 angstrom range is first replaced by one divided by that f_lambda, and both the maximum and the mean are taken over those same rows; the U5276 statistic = 1.05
